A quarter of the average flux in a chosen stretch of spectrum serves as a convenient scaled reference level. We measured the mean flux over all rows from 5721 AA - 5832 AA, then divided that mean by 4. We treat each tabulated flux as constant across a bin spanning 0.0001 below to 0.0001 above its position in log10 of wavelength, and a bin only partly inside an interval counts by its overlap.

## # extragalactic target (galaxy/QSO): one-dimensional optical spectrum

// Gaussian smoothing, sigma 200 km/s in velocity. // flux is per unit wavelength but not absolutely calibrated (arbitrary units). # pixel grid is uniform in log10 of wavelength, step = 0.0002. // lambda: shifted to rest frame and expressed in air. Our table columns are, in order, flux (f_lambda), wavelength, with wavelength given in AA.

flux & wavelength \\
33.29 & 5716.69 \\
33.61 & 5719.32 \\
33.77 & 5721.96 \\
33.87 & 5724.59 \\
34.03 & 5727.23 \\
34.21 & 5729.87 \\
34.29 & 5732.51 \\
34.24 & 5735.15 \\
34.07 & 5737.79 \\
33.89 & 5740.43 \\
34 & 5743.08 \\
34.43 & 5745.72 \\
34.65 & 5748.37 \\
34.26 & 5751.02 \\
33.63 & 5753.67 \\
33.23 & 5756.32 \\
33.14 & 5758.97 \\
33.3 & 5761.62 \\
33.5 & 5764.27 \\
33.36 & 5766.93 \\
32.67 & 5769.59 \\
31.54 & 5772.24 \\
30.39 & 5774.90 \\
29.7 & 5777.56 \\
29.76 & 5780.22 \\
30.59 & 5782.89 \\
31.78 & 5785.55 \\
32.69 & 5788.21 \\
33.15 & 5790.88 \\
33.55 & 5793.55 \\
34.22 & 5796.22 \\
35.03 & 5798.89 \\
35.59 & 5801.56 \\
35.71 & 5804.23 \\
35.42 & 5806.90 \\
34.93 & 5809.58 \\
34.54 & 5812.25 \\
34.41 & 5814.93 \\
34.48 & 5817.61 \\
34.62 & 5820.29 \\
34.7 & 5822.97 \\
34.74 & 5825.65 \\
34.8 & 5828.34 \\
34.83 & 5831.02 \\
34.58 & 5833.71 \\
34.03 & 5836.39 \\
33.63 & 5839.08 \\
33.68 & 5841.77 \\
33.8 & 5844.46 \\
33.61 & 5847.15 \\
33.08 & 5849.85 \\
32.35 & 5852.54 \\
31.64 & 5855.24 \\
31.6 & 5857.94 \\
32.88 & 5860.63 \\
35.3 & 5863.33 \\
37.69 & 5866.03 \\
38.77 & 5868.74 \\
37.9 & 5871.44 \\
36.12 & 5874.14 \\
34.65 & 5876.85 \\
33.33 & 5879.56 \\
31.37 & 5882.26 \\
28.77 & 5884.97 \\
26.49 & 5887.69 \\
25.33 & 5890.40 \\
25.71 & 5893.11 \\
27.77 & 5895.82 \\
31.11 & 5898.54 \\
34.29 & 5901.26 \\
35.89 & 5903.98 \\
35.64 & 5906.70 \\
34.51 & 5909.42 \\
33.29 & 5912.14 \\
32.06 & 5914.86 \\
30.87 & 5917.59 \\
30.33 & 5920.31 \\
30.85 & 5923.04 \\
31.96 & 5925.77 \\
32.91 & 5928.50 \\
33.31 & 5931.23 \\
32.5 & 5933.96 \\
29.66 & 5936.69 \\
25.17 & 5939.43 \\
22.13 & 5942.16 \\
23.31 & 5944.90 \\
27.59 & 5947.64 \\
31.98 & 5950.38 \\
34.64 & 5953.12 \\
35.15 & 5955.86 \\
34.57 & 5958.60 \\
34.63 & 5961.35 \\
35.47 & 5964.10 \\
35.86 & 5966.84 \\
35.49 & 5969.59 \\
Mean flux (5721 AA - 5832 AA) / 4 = 8.41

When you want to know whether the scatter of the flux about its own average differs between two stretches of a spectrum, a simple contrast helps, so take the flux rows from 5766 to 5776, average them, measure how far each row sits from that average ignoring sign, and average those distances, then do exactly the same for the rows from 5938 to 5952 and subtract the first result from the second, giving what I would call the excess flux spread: 2.0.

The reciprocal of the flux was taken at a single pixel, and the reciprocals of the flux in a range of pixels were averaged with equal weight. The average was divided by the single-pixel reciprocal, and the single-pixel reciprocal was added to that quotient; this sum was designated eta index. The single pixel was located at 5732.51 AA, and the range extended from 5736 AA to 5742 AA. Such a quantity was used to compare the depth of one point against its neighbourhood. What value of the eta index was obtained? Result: 1.04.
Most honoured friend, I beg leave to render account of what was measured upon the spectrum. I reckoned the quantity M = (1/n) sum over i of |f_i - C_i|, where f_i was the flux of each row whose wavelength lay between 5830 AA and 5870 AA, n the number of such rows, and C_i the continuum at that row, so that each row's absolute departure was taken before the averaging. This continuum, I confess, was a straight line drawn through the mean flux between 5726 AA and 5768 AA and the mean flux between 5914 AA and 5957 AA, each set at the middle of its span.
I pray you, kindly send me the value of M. 2.2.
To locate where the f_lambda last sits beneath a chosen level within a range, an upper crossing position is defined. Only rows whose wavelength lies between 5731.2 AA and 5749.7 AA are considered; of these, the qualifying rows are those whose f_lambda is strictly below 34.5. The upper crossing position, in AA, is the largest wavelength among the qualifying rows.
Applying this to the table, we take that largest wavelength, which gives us 5745.72 AA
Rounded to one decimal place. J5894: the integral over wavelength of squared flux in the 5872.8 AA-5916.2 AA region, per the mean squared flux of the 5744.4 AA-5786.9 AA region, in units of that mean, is 41.6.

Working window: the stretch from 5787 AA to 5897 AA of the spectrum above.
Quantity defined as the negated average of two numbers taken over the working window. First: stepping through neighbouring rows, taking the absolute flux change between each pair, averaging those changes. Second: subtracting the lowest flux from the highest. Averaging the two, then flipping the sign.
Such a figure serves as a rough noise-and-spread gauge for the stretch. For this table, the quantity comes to -7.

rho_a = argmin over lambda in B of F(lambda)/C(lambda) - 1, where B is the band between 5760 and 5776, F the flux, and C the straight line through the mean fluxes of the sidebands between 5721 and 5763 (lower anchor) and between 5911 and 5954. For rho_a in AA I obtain 5774.90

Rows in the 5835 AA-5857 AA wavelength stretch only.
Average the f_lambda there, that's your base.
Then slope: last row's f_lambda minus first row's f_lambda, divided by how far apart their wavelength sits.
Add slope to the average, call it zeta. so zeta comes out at 33.1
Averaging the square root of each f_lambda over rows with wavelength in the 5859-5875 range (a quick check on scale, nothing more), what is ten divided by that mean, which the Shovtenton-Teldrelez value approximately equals 1.66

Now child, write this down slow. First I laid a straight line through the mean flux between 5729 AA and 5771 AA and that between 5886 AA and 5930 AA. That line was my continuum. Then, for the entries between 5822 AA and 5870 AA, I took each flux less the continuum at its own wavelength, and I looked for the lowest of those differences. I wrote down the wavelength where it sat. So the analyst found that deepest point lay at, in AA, 5855.24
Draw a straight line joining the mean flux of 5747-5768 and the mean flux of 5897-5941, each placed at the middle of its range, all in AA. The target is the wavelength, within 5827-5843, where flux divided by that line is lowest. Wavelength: 5839.08 AA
